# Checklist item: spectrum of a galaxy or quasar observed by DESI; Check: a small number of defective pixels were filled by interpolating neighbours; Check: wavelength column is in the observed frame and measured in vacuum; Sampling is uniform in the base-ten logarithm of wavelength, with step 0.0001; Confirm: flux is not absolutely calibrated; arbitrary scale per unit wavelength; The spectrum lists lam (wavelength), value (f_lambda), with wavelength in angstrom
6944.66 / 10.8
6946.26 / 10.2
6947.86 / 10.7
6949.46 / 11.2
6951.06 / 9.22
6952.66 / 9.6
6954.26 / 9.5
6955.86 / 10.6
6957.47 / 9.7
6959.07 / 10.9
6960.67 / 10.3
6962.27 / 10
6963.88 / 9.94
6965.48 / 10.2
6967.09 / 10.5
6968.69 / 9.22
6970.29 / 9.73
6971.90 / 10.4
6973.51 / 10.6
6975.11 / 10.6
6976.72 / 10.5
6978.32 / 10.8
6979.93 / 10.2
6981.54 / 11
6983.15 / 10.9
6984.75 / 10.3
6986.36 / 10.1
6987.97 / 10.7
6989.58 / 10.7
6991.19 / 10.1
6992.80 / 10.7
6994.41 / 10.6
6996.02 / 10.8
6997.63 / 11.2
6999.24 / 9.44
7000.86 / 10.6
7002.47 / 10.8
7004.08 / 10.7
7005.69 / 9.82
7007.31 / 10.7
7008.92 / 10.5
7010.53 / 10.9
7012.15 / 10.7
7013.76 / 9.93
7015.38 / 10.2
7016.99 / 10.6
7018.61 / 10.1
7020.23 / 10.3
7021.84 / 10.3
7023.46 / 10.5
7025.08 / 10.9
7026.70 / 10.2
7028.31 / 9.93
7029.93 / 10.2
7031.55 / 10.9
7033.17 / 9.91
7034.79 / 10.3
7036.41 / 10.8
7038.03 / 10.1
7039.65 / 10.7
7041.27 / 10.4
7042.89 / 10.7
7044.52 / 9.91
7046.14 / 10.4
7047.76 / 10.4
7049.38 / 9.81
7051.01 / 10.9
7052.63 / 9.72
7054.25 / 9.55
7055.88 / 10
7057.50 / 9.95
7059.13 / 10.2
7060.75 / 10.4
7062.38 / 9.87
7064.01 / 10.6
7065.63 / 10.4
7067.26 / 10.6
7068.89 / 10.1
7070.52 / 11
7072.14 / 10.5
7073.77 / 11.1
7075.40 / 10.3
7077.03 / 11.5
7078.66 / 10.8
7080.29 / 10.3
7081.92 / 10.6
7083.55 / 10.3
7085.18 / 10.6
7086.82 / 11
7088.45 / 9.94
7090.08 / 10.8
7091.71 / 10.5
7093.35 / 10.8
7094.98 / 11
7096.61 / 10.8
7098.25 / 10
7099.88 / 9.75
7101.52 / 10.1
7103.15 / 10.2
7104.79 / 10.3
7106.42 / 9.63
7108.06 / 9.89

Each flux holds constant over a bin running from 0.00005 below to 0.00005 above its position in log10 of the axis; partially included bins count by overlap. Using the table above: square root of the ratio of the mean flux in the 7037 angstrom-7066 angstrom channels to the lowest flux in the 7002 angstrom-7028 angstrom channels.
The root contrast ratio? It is 1.020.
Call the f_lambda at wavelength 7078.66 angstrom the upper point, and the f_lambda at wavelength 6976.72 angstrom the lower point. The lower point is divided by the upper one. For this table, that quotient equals 0.97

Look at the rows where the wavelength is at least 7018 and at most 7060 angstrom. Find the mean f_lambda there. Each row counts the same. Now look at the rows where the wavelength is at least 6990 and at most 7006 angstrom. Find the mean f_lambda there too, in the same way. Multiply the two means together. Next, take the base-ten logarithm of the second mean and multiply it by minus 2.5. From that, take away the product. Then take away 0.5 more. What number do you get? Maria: -111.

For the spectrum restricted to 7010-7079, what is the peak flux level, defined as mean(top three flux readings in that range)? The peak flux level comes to 11.2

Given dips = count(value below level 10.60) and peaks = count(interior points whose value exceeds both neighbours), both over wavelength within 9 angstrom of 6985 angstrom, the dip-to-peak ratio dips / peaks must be 2.50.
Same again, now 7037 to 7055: 2.67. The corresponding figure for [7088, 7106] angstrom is 3.50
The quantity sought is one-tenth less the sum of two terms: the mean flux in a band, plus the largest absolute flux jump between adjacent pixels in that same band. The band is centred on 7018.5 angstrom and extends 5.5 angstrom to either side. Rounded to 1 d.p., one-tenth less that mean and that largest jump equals -10.7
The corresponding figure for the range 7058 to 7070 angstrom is -10.9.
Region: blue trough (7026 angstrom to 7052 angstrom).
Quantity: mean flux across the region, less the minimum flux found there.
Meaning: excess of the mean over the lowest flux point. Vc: 0.54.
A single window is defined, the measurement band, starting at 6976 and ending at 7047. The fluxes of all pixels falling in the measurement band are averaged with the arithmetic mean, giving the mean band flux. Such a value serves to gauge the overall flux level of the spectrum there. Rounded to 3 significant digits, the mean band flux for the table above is 10.5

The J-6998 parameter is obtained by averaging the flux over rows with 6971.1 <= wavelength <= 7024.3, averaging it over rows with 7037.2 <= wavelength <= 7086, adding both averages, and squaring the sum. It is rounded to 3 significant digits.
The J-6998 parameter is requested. 436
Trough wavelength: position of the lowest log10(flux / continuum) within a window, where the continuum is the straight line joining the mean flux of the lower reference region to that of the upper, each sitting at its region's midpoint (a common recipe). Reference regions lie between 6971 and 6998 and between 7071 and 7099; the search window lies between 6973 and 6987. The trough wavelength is 6986.36 angstrom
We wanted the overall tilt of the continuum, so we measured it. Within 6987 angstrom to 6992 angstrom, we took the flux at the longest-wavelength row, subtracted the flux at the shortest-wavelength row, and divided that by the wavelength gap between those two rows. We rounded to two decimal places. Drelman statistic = -0.19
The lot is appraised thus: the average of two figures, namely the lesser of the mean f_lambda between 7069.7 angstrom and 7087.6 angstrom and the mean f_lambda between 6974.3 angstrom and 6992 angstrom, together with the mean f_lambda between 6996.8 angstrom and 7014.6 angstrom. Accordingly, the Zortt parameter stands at 10.51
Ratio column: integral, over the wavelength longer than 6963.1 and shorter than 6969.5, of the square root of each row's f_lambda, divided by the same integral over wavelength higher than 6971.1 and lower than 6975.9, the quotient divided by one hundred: 0.0130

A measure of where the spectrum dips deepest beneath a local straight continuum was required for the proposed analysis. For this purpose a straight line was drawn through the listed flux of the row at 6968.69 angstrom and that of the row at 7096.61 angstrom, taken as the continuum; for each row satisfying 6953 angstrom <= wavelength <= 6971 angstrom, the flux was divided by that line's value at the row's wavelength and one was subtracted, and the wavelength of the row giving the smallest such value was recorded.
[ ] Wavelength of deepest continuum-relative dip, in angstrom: 6968.69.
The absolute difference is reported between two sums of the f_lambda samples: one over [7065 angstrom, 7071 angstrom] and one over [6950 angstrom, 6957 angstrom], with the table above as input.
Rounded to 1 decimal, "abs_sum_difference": 3.2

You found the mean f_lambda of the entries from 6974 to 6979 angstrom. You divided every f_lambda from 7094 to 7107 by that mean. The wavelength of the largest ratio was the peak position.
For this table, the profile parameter 7094.98 angstrom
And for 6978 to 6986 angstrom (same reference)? 6981.54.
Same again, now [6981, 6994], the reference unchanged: 6981.54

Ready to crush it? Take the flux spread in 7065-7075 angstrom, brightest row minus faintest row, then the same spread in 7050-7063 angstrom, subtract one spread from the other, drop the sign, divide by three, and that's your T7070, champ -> 0.12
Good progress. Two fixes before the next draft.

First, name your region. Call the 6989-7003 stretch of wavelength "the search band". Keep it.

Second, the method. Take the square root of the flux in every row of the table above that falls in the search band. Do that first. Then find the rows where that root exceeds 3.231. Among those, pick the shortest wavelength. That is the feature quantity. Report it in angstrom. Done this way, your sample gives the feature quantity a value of 6989.58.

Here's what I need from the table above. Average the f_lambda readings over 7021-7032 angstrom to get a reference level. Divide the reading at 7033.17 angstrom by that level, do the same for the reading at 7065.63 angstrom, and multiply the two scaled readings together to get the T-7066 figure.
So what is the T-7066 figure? 0.95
